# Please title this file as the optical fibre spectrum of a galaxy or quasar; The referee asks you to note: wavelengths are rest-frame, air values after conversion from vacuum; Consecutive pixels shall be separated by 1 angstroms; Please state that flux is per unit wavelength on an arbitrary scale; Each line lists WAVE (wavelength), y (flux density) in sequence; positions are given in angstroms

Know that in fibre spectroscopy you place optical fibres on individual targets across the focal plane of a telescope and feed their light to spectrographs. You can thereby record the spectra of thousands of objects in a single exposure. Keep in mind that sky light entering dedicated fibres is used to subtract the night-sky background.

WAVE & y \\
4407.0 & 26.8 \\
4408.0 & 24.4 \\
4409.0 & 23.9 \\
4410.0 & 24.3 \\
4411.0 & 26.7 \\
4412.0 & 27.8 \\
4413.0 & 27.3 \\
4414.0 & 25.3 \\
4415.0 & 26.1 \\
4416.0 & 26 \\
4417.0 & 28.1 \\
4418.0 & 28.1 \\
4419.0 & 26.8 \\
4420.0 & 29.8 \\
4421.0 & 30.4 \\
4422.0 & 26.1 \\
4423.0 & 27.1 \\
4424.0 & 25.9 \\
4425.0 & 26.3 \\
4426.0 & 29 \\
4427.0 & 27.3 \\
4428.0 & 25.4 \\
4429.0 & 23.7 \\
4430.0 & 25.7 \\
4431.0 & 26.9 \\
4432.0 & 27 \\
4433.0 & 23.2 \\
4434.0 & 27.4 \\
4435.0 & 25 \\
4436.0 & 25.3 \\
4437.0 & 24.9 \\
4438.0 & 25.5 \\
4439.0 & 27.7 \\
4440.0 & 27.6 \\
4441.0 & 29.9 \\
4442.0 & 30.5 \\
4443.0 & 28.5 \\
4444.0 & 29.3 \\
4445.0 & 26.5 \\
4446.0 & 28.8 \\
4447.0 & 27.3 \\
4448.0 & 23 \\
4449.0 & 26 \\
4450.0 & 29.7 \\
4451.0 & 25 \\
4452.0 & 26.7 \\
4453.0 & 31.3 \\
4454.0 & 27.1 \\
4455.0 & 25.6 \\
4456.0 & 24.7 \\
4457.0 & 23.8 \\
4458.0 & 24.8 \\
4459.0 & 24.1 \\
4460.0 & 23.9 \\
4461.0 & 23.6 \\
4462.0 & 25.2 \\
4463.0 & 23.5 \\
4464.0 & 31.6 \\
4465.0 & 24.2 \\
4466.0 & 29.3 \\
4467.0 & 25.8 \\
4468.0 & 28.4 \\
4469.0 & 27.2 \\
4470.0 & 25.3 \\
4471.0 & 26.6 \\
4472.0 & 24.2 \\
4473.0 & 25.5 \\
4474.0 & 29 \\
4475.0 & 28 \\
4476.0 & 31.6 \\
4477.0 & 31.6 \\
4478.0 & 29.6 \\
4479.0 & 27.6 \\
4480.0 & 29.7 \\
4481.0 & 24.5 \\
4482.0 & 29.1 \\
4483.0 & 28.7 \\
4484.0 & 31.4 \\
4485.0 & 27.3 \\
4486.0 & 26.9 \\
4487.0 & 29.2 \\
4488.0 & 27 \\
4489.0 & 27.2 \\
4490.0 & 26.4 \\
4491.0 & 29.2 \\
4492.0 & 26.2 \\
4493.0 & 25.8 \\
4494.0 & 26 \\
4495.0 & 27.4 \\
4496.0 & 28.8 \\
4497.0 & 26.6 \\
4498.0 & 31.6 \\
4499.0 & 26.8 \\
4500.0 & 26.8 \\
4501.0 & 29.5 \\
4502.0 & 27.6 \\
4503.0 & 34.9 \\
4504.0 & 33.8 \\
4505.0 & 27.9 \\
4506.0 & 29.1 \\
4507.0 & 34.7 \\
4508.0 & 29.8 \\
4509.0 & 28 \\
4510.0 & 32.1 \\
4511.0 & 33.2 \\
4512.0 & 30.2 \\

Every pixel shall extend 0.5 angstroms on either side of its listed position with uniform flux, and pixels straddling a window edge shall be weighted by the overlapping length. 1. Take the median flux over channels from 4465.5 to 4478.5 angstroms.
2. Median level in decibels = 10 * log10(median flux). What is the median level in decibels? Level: 14.5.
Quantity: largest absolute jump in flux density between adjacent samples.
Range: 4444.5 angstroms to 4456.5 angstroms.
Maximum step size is 4.7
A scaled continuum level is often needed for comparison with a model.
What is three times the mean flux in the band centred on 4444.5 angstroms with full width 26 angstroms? 80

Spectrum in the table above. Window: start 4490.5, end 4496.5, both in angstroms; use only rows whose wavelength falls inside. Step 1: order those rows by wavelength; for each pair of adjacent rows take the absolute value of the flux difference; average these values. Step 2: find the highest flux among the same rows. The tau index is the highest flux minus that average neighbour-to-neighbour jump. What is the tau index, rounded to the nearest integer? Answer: 28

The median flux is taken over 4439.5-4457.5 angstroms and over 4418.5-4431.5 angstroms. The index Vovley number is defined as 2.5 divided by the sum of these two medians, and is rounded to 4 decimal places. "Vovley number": 0.0463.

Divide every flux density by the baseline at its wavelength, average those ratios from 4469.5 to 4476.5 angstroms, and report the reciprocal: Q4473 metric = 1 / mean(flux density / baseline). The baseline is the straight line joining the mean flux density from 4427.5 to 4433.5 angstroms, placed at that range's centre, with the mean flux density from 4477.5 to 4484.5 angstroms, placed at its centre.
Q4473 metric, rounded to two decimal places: 1.04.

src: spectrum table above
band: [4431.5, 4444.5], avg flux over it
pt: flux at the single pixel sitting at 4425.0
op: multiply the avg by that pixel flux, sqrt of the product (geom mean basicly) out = 26.7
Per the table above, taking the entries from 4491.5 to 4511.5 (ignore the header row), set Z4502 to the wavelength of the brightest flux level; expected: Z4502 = 4503.0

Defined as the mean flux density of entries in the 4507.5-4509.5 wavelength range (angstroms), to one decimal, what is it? 28.9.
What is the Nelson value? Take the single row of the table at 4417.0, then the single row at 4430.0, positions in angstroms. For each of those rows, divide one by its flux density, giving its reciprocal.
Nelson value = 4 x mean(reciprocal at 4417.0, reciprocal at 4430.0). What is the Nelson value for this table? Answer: 0.149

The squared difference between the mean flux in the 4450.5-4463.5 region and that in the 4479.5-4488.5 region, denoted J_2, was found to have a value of 8.2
